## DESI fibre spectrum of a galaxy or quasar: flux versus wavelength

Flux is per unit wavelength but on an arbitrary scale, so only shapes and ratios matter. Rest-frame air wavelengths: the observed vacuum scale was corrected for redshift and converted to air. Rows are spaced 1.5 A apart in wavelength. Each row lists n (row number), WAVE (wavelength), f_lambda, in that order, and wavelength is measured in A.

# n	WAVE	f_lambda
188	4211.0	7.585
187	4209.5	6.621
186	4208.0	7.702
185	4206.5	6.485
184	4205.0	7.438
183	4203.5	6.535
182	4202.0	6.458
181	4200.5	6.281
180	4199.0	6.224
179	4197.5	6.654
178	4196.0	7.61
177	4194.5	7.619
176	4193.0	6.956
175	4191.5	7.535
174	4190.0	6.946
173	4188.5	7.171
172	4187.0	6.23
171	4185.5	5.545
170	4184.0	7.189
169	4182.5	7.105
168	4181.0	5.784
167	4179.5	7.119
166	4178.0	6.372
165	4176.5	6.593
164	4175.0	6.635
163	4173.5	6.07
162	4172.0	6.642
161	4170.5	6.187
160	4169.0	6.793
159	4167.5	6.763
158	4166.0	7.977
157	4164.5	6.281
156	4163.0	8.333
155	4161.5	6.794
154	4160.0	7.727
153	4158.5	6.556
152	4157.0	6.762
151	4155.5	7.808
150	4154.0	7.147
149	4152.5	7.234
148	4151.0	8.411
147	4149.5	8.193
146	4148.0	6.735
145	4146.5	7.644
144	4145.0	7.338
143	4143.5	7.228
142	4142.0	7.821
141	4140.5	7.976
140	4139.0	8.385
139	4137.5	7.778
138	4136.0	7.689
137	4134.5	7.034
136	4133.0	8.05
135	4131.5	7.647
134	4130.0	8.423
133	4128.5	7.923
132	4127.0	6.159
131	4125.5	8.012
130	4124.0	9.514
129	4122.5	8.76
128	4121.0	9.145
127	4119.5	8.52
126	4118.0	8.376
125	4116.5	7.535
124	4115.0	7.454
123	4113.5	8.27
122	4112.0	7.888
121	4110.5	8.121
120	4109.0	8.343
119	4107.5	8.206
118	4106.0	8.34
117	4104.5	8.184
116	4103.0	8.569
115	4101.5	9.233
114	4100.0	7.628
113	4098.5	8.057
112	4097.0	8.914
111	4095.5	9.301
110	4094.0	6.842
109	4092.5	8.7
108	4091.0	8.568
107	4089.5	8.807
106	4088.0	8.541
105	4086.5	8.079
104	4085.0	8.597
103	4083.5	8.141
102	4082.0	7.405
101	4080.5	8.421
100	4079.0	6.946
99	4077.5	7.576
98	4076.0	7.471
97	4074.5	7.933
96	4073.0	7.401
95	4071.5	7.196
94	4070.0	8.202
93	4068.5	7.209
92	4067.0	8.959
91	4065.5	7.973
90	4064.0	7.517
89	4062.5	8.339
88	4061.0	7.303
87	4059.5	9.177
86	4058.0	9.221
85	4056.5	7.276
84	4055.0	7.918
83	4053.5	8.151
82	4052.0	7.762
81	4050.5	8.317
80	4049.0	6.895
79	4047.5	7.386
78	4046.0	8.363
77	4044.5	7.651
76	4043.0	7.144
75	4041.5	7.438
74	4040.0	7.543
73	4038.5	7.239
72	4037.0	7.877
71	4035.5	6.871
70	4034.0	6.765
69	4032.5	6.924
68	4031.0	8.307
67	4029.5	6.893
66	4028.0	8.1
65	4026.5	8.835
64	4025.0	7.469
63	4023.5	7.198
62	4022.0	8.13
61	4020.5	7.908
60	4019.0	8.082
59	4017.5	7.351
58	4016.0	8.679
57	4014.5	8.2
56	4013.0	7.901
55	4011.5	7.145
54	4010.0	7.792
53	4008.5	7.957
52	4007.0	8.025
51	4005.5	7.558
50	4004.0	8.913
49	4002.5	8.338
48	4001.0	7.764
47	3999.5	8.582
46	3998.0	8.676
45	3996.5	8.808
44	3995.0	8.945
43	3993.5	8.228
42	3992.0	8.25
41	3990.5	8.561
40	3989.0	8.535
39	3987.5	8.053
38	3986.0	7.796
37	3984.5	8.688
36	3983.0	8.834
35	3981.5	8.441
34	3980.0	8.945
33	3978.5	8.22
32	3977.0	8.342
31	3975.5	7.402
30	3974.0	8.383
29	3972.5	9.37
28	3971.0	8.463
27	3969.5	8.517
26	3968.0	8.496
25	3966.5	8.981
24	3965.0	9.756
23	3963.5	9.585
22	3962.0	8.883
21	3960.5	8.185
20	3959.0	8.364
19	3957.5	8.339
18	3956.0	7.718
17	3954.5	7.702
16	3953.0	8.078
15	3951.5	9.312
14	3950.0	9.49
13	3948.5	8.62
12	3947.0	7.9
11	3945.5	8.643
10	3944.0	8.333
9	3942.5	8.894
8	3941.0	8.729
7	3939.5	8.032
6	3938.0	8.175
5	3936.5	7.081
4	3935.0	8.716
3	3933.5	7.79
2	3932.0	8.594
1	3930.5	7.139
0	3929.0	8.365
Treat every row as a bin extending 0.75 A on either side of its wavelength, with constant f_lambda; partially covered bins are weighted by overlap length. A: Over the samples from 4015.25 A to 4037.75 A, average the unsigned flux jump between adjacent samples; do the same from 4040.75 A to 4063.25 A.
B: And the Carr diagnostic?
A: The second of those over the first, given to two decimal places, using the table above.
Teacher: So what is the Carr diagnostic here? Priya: 1.01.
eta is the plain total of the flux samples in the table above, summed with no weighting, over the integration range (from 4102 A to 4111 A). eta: 50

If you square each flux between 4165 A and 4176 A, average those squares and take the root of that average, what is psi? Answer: 6.7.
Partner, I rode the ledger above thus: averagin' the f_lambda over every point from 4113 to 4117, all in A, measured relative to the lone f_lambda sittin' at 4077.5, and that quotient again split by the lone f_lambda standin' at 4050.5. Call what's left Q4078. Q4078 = 0.123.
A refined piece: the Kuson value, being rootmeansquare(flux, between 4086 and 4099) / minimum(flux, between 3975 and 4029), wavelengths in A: 1.18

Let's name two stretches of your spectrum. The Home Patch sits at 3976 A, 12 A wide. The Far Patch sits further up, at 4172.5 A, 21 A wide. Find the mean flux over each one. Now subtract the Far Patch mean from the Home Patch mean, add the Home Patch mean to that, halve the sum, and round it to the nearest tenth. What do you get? 5.1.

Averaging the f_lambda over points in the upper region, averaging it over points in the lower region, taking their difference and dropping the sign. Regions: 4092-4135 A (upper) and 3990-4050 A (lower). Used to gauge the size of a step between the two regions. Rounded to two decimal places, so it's 0.31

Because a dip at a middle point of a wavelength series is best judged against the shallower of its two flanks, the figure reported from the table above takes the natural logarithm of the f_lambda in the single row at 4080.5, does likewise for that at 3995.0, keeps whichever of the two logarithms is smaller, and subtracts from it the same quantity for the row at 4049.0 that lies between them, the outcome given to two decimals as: 0.20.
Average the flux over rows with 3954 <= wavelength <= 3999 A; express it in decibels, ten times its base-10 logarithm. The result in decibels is 9.3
